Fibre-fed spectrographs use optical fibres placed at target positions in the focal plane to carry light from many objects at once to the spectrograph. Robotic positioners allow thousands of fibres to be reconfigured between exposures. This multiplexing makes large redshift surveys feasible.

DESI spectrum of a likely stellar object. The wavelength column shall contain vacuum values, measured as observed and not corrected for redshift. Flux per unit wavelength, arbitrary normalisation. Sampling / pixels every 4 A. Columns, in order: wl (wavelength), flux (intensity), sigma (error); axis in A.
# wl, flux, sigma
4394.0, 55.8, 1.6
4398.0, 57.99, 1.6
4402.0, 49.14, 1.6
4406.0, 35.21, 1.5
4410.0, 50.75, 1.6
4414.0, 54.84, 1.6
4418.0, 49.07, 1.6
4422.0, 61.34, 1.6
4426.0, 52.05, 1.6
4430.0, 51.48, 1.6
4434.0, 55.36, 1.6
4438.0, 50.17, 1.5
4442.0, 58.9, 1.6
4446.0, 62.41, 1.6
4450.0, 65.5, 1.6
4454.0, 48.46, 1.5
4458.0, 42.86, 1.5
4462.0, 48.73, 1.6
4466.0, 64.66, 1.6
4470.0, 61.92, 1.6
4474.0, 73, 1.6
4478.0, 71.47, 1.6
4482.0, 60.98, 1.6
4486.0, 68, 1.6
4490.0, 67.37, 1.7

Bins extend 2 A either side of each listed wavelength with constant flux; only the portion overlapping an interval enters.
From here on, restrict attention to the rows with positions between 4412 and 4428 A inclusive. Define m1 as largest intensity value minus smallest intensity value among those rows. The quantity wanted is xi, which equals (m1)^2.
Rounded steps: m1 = 12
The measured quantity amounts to 151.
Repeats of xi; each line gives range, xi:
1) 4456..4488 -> 908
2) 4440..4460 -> 513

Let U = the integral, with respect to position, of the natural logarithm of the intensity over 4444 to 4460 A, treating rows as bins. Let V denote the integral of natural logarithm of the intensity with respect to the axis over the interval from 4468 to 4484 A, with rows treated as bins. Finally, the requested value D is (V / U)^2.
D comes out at 1.11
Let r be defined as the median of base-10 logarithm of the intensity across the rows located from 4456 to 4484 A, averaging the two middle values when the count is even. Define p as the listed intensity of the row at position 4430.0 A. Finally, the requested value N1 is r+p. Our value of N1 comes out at 53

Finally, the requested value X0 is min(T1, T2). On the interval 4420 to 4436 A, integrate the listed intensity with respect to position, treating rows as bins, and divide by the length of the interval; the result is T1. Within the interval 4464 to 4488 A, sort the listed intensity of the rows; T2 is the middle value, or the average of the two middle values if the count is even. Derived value 55.1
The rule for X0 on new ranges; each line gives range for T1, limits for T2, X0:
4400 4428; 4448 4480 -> 50.3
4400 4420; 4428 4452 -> 47.8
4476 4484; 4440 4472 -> 60.4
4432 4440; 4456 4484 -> 52.8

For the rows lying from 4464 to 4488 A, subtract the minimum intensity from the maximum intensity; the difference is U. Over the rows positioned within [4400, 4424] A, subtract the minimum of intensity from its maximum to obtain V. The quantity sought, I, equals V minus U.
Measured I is 14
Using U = 12.0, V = 26.1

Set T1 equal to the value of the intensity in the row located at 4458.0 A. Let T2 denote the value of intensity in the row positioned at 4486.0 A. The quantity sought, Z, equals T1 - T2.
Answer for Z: -25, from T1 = 42.86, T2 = 68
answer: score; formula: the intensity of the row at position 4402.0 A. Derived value 49.14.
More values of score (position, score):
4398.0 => 57.99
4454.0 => 48.46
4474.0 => 73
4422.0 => 61.34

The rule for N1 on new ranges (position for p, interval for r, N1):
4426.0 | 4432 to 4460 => 54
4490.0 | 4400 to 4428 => 69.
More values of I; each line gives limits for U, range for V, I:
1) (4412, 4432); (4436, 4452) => 3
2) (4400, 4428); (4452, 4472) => -4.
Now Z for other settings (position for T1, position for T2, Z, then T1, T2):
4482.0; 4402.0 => 12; 60.98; 49.14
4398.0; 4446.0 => -4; 57.99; 62.41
